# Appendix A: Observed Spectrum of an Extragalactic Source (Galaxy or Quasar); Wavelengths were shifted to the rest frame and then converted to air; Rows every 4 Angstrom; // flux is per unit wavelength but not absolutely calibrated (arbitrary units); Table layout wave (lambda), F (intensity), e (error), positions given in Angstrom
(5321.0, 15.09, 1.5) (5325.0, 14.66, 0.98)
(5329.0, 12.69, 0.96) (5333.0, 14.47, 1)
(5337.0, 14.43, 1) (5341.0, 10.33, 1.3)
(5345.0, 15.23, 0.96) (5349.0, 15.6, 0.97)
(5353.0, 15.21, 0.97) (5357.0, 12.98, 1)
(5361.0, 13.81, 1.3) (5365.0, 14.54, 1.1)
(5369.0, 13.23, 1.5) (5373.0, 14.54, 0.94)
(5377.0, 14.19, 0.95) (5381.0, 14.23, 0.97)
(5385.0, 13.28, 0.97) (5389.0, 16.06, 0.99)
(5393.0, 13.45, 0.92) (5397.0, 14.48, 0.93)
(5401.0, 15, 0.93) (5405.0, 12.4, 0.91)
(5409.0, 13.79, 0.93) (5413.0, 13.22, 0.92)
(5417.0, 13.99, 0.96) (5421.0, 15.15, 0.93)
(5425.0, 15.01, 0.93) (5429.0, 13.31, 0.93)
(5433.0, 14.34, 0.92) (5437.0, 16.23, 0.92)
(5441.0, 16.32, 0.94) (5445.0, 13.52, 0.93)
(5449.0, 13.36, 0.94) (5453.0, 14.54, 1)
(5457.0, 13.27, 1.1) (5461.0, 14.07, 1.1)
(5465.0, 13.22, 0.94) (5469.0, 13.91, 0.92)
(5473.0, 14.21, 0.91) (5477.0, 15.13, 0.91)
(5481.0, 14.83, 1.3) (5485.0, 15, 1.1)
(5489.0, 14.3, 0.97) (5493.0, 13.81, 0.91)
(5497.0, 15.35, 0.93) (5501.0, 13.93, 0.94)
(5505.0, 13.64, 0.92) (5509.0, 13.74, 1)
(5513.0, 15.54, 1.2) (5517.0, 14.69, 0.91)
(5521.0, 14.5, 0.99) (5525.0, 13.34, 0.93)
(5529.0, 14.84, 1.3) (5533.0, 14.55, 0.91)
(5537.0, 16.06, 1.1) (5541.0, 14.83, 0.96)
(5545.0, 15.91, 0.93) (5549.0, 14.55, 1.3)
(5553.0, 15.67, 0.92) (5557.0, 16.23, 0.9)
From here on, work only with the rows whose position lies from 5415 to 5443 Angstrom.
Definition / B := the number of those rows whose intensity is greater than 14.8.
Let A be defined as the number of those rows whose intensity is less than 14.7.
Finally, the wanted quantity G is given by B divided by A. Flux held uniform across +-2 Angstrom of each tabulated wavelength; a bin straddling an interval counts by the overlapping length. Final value 1.3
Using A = 3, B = 4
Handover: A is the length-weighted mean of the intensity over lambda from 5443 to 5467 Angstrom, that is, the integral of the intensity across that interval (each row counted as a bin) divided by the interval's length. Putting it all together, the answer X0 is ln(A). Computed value 2.61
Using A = 13.7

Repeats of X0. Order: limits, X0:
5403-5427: 2.63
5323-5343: 2.59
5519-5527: 2.63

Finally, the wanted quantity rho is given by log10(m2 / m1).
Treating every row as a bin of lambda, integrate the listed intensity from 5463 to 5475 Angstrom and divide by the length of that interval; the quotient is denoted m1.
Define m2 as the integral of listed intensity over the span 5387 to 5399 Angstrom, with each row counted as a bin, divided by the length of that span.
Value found 0.027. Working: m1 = 13.78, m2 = 14.7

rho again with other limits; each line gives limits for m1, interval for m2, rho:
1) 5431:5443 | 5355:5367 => -0.055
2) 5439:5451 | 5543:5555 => 0.028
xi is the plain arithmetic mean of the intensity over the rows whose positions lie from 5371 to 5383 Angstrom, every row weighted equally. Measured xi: 14.3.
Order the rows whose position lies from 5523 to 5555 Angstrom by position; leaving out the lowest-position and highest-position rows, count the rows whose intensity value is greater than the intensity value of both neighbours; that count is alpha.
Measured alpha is 3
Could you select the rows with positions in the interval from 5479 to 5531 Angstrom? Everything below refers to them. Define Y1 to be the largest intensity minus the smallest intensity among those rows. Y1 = 2.2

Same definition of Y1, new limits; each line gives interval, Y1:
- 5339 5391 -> 5.7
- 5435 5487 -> 3.1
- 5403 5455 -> 3.9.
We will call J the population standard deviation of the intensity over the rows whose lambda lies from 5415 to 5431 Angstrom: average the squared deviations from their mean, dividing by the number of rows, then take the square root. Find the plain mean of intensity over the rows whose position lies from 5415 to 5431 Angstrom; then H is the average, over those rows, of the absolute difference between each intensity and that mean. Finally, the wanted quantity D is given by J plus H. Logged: 1.5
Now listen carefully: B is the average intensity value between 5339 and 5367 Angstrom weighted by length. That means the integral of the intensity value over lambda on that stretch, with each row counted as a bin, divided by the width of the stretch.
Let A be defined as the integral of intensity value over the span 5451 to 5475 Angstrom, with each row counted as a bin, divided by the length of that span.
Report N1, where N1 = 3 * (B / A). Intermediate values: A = 13.9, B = 14.0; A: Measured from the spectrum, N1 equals 3.02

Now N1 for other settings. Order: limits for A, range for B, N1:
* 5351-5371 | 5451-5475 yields 2.98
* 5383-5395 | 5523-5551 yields 3.13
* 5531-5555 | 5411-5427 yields 2.82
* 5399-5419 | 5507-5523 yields 3.21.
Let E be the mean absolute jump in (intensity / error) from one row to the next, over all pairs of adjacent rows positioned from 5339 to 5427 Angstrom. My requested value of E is 1.95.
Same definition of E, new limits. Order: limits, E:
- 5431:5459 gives 1.38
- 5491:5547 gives 1.64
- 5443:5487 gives 1.51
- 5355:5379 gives 3.31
